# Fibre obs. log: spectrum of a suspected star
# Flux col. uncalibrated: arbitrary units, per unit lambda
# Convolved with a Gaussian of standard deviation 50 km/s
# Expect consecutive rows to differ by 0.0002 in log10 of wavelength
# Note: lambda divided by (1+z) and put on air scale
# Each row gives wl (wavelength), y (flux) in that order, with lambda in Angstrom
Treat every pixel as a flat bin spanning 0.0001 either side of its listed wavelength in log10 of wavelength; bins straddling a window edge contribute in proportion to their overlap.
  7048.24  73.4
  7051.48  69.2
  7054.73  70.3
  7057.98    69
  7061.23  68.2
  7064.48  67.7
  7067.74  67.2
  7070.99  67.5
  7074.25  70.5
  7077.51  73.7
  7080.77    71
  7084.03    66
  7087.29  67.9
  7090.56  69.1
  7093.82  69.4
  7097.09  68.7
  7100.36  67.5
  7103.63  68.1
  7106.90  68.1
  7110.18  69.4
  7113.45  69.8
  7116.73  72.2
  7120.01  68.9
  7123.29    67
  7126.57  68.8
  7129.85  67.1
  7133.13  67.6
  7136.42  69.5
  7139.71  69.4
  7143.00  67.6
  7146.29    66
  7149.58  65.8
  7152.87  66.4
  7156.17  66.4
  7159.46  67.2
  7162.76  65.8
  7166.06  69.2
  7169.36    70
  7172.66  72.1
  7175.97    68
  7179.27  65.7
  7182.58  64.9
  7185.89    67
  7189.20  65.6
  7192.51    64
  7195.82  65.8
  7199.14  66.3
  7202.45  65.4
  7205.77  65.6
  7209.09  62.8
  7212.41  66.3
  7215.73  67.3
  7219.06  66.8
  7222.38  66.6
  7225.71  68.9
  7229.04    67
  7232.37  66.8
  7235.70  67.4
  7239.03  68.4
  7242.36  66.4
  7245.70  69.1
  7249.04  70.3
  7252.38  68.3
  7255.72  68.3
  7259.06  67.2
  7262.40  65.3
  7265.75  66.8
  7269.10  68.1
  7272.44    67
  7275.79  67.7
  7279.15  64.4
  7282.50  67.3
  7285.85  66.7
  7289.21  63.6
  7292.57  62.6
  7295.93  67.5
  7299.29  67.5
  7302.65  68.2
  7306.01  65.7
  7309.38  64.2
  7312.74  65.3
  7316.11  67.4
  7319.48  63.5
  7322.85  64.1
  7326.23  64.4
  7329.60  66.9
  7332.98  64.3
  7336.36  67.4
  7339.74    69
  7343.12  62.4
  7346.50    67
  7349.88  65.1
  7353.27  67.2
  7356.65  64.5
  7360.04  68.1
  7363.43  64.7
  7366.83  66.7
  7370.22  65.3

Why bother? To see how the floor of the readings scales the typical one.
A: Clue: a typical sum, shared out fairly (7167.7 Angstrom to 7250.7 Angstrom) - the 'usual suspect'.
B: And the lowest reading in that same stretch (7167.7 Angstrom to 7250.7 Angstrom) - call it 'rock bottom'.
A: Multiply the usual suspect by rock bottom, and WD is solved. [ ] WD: 4206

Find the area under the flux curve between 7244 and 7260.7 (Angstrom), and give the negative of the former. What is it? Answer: -1146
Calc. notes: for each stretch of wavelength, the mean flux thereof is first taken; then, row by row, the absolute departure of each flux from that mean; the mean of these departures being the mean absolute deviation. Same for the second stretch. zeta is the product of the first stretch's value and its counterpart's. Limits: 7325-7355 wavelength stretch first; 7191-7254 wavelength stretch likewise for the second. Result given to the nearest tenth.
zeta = 2.2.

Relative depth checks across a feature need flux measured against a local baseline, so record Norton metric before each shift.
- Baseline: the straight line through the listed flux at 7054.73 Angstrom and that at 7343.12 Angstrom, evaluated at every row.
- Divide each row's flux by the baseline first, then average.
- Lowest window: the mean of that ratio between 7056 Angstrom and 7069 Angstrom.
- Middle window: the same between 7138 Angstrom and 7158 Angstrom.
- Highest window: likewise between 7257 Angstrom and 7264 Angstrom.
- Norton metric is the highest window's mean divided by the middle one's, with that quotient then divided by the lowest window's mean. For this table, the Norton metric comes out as 1.07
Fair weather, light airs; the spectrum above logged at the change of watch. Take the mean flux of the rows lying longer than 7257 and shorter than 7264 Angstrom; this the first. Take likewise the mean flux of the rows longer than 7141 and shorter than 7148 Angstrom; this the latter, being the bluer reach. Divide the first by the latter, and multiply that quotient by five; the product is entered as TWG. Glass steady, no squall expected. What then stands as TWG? 4.96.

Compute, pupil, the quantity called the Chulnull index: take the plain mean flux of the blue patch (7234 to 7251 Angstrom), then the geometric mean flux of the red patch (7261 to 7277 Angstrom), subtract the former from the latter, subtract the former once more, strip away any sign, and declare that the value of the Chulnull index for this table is 69.7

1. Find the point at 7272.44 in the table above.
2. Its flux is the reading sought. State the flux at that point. 67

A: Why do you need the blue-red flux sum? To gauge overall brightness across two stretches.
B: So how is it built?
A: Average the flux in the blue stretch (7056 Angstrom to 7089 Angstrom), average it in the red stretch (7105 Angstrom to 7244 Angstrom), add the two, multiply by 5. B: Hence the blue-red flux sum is 681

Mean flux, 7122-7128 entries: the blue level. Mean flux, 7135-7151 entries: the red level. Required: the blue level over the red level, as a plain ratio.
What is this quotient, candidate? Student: 1.00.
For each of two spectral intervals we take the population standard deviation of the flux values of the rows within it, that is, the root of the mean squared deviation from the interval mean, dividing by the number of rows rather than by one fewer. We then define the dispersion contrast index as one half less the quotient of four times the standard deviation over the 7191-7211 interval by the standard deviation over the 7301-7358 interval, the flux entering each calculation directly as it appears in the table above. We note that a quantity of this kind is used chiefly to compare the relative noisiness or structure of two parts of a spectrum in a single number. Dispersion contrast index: -2.2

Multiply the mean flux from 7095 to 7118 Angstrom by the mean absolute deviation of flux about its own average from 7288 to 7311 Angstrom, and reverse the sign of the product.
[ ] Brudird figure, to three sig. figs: -127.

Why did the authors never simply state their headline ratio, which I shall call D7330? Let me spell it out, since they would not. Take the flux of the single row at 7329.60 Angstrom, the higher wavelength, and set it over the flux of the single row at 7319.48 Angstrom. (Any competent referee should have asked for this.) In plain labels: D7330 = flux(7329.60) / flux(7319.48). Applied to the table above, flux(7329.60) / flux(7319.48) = 1.05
